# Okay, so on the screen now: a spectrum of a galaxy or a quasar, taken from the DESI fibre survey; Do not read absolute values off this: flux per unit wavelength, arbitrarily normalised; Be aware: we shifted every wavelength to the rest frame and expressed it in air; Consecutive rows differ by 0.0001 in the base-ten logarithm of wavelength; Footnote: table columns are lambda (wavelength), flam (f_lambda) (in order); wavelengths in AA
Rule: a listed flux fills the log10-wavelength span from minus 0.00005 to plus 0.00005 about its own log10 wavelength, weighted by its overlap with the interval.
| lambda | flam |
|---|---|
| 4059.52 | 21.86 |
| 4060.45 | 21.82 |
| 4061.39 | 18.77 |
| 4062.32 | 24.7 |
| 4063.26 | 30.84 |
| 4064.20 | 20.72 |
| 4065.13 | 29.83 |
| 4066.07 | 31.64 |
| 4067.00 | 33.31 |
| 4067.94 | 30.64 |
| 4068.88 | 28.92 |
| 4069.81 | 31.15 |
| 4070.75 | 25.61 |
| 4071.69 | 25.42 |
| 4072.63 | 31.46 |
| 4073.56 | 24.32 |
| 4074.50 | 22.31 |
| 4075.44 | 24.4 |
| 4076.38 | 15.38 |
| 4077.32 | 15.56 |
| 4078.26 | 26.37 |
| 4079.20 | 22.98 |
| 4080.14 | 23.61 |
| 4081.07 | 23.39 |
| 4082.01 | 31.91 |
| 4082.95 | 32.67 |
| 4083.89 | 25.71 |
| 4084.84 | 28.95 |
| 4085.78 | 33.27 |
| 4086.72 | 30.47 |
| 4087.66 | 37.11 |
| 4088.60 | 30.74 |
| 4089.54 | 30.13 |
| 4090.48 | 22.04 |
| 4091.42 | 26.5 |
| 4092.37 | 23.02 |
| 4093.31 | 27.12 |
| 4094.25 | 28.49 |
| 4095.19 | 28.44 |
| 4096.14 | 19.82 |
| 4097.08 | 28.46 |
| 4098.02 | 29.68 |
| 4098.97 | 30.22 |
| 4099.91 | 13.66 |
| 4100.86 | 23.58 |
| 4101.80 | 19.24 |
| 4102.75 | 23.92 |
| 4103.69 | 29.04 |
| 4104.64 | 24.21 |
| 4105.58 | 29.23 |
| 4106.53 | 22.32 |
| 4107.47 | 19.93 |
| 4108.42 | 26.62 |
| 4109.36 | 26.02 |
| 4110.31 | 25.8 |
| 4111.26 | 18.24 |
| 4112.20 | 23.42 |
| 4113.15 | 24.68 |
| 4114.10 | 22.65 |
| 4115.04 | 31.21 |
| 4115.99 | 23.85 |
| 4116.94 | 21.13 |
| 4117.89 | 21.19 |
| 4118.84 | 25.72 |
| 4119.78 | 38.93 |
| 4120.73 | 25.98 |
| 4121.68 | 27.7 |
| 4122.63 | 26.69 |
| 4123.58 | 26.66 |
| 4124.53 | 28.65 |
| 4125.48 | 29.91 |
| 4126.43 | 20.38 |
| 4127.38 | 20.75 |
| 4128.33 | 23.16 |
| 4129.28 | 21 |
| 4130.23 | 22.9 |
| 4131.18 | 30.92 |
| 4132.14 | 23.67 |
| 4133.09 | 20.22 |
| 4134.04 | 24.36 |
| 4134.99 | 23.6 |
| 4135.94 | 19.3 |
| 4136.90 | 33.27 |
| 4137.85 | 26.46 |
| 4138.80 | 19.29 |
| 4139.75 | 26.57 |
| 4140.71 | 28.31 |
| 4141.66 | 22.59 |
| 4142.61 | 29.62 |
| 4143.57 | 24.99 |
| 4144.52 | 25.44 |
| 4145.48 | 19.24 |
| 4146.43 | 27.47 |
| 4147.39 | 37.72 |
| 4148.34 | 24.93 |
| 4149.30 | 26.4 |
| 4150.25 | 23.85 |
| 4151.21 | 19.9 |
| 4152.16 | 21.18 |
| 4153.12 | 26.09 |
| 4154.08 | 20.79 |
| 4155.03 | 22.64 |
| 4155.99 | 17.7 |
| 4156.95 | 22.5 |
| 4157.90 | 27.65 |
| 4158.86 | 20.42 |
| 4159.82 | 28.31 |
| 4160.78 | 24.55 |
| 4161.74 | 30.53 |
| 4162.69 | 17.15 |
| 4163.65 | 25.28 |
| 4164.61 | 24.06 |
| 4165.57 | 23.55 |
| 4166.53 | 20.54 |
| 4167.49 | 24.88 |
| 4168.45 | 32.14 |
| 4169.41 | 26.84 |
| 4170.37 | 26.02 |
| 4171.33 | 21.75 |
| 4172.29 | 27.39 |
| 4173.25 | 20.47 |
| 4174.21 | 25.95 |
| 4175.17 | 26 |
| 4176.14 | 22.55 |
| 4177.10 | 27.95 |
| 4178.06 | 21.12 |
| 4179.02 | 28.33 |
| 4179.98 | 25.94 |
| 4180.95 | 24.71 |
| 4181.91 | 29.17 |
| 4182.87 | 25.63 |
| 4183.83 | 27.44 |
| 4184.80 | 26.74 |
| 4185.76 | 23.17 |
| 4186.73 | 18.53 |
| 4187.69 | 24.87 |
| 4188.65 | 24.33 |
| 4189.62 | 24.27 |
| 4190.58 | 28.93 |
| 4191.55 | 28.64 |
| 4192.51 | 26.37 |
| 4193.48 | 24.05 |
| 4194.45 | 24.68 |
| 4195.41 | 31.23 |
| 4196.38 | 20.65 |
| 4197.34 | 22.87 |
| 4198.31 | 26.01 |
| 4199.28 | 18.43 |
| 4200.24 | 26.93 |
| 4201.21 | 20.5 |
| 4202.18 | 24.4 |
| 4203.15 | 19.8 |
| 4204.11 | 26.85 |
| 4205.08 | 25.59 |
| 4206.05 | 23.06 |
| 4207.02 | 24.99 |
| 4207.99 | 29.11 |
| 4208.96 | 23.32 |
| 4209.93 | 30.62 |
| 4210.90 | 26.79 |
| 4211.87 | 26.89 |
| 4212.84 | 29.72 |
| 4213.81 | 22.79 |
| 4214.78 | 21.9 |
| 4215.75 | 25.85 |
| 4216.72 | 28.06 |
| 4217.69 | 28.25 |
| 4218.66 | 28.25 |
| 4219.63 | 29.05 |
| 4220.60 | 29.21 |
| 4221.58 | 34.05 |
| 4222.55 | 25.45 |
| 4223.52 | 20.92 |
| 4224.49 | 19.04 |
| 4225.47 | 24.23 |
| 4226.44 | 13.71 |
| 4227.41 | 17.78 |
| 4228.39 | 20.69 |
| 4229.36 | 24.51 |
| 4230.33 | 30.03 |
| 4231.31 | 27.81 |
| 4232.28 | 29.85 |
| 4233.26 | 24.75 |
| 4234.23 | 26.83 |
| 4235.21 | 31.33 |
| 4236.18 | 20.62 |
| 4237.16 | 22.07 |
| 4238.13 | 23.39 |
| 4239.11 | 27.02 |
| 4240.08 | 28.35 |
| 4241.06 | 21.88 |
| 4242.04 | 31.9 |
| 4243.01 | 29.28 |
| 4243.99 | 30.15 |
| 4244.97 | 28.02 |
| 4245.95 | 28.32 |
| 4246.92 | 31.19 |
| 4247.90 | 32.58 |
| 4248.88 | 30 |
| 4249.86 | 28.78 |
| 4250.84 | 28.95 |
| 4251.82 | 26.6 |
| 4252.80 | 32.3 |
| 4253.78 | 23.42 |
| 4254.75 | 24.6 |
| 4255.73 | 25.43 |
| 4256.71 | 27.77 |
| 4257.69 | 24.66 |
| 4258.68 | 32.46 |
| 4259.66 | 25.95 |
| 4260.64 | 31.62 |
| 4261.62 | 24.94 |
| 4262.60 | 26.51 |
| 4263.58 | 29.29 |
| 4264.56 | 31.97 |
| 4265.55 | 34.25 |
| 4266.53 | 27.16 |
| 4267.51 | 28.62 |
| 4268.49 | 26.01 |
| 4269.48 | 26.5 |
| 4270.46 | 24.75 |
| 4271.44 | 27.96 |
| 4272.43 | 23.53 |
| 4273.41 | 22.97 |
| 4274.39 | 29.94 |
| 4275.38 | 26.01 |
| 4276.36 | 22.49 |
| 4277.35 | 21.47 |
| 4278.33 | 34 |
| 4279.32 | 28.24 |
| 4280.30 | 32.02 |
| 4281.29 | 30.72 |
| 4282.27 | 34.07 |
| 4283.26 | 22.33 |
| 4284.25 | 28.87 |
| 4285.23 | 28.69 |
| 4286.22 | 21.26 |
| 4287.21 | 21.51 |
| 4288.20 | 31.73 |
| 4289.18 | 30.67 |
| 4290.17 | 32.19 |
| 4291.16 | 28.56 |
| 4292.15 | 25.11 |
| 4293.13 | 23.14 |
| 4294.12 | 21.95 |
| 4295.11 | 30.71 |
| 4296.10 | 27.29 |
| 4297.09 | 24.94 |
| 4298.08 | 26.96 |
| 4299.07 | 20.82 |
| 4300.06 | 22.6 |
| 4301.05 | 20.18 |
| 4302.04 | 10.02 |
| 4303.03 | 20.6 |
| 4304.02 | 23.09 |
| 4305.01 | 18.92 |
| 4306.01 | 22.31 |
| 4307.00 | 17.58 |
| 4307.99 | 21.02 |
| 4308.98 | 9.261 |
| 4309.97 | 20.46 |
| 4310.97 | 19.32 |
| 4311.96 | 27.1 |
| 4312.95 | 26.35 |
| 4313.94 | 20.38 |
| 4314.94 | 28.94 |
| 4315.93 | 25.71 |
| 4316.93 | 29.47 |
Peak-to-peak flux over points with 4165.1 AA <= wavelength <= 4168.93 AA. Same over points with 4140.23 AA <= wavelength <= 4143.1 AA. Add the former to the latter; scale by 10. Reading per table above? 186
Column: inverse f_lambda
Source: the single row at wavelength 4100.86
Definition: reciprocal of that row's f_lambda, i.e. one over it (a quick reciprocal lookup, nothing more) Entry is 0.042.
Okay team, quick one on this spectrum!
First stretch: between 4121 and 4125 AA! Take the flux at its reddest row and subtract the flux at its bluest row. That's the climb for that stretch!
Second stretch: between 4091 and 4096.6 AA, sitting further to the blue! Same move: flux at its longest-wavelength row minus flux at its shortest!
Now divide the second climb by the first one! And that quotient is -7.0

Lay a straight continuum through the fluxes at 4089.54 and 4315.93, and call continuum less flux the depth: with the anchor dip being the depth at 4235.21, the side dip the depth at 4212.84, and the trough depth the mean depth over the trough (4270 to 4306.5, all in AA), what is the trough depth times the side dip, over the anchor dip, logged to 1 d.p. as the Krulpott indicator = 0.4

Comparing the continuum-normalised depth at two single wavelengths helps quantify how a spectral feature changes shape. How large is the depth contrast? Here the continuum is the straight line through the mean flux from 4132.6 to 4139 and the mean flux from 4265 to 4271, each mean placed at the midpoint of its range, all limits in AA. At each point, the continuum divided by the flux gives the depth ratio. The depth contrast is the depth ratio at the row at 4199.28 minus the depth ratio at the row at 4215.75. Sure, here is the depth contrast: 0.38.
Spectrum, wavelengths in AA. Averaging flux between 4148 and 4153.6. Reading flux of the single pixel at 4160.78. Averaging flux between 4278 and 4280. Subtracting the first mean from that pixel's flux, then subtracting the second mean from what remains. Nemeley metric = -30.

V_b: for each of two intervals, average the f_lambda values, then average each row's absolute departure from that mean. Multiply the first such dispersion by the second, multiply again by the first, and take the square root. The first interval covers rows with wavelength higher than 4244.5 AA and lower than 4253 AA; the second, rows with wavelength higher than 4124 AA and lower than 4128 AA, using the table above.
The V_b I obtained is 3.5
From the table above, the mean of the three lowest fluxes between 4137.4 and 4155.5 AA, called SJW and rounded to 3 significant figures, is 19.5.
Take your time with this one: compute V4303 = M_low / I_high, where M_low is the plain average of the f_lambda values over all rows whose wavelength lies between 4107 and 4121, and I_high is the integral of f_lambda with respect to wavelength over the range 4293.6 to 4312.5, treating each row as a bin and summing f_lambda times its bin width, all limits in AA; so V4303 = 0.062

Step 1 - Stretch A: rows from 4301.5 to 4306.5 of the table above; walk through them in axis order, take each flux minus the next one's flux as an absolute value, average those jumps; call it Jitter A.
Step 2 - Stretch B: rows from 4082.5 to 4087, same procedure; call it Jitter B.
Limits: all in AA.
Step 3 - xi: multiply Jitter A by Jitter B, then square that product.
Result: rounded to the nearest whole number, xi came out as 499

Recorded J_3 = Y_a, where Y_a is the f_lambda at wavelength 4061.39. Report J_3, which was 18.77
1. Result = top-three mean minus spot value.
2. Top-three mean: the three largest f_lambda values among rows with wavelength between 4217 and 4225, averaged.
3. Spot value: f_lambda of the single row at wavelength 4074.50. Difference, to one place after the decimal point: 8.5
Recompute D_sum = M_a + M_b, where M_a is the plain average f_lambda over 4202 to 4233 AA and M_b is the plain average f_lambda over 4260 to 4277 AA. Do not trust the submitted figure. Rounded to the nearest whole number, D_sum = 53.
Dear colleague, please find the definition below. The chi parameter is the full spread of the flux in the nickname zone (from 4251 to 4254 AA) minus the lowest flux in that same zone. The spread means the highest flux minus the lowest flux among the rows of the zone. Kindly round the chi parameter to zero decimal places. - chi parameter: -15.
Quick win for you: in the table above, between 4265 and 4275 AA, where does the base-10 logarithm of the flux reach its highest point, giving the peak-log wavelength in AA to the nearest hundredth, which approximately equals 4265.55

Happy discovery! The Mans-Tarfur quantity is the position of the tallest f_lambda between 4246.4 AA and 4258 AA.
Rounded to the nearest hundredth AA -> 4247.90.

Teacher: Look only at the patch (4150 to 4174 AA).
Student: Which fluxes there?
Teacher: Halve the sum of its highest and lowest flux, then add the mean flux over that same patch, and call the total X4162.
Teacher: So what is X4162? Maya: 48.5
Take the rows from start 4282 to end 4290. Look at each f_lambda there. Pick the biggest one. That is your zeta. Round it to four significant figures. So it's 34.07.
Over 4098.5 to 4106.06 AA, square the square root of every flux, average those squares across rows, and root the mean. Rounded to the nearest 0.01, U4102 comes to 4.91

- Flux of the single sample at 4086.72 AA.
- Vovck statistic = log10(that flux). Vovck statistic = 1.48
